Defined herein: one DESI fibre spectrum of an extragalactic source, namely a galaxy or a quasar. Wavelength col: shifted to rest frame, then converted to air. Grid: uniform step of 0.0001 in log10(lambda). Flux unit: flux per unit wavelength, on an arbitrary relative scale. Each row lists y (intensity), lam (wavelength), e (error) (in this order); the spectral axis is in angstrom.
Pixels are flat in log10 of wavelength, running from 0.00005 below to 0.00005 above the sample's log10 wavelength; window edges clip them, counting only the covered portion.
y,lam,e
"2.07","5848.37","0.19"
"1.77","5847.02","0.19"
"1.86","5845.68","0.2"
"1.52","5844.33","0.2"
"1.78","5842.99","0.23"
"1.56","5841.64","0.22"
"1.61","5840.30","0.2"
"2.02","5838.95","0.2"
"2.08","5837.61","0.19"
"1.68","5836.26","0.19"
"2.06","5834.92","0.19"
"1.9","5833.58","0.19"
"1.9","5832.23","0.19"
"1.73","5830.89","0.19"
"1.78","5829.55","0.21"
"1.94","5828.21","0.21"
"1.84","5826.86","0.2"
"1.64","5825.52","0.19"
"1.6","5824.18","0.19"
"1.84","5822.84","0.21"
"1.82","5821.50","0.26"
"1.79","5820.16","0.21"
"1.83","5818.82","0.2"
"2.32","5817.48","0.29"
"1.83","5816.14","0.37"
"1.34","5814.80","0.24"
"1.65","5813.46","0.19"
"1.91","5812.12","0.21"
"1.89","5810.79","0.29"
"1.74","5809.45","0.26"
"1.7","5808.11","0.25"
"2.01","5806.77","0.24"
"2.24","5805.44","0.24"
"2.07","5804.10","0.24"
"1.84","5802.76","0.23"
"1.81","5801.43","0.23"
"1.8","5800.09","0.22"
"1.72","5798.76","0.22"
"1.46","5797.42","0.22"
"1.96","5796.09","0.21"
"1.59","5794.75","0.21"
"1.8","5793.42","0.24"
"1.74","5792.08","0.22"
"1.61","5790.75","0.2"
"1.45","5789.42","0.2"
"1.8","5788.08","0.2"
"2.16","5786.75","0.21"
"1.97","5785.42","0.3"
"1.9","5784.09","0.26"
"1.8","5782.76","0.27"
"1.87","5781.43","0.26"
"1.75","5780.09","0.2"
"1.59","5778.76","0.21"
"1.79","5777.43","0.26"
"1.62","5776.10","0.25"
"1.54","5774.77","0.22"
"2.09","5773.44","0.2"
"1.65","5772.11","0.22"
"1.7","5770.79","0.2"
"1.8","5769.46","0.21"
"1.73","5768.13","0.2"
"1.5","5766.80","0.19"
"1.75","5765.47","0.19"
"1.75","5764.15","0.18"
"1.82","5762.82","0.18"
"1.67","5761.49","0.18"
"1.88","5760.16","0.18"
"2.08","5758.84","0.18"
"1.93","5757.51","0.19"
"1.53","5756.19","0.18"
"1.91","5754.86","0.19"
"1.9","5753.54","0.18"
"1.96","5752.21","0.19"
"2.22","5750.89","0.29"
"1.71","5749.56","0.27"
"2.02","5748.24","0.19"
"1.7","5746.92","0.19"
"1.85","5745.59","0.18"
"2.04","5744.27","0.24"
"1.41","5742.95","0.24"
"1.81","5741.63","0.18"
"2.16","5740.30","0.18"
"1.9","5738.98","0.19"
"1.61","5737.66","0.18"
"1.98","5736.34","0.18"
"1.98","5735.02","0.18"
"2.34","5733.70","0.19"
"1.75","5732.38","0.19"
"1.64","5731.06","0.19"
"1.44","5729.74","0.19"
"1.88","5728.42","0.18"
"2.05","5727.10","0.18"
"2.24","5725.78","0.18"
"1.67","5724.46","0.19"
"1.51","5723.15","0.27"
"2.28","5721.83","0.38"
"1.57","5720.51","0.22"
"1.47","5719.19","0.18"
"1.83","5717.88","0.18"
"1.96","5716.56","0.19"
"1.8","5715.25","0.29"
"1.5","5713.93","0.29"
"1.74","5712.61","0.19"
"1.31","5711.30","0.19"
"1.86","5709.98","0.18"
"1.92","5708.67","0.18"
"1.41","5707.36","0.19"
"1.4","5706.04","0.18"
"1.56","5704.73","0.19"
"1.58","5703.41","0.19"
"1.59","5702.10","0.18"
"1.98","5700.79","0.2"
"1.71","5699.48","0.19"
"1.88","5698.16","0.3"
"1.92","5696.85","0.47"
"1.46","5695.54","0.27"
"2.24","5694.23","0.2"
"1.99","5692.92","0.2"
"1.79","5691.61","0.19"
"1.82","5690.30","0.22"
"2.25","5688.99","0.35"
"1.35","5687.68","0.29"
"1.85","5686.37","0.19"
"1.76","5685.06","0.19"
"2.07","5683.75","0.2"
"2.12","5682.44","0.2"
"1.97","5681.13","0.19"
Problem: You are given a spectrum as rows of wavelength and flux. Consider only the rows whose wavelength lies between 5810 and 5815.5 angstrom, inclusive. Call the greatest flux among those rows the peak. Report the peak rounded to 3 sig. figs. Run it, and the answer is 1.91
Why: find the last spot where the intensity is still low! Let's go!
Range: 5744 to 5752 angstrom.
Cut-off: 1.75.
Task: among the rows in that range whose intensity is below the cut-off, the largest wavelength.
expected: 5749.56 angstrom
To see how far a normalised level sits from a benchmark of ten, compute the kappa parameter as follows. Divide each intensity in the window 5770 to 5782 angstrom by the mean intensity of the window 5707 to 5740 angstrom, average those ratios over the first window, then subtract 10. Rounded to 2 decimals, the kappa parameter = -9.03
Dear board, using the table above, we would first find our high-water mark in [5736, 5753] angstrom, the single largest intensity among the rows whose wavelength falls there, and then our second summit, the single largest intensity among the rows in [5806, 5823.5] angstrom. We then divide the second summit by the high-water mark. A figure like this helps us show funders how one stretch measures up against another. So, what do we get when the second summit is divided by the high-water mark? 1.05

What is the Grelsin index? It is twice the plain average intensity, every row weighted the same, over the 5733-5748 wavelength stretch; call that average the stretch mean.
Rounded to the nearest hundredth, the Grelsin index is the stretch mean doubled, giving 3.78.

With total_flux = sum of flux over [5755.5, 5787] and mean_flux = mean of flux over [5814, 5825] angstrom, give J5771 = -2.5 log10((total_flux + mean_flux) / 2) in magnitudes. -3.37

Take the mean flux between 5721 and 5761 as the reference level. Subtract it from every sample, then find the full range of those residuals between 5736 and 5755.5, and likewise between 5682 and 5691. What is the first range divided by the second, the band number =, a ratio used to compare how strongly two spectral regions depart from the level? 0.9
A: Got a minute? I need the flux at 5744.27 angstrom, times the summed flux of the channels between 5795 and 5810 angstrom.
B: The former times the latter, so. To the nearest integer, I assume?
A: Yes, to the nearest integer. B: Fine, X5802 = 42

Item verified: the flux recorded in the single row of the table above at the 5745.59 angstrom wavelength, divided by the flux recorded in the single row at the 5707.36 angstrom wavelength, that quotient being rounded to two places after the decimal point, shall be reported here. 1.31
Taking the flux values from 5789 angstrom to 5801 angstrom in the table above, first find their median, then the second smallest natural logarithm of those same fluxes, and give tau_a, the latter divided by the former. 0.220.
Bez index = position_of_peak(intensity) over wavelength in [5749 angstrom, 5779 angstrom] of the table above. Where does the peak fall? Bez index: 5750.89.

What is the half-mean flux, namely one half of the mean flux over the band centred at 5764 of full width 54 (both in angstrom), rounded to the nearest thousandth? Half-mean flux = 0.902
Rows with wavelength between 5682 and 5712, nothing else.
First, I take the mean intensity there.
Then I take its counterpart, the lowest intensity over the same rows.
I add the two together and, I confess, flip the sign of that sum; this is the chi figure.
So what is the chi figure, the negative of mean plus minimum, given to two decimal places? -3.08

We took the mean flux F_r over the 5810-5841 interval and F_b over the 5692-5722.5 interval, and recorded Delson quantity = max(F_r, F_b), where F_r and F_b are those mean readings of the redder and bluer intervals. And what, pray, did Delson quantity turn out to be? 1.826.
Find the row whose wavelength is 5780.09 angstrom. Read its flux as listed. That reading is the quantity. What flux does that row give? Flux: 1.75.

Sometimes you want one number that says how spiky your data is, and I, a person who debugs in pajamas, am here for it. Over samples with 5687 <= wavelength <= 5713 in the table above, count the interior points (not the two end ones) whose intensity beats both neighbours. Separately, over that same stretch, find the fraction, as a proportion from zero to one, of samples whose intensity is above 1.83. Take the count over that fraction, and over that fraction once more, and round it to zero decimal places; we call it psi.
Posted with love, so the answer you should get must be 31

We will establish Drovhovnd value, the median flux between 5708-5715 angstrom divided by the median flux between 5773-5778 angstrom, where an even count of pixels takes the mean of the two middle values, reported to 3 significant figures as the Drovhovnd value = 1.02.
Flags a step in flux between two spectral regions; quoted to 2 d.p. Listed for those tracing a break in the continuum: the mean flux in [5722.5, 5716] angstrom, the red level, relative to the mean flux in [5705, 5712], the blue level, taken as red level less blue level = 0.24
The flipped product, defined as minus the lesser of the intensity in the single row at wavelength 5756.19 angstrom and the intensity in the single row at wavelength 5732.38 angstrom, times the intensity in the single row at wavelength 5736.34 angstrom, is -3.03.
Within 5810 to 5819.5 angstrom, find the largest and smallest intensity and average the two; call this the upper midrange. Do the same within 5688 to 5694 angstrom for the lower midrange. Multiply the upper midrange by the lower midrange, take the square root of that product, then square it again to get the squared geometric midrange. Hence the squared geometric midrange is 3.70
